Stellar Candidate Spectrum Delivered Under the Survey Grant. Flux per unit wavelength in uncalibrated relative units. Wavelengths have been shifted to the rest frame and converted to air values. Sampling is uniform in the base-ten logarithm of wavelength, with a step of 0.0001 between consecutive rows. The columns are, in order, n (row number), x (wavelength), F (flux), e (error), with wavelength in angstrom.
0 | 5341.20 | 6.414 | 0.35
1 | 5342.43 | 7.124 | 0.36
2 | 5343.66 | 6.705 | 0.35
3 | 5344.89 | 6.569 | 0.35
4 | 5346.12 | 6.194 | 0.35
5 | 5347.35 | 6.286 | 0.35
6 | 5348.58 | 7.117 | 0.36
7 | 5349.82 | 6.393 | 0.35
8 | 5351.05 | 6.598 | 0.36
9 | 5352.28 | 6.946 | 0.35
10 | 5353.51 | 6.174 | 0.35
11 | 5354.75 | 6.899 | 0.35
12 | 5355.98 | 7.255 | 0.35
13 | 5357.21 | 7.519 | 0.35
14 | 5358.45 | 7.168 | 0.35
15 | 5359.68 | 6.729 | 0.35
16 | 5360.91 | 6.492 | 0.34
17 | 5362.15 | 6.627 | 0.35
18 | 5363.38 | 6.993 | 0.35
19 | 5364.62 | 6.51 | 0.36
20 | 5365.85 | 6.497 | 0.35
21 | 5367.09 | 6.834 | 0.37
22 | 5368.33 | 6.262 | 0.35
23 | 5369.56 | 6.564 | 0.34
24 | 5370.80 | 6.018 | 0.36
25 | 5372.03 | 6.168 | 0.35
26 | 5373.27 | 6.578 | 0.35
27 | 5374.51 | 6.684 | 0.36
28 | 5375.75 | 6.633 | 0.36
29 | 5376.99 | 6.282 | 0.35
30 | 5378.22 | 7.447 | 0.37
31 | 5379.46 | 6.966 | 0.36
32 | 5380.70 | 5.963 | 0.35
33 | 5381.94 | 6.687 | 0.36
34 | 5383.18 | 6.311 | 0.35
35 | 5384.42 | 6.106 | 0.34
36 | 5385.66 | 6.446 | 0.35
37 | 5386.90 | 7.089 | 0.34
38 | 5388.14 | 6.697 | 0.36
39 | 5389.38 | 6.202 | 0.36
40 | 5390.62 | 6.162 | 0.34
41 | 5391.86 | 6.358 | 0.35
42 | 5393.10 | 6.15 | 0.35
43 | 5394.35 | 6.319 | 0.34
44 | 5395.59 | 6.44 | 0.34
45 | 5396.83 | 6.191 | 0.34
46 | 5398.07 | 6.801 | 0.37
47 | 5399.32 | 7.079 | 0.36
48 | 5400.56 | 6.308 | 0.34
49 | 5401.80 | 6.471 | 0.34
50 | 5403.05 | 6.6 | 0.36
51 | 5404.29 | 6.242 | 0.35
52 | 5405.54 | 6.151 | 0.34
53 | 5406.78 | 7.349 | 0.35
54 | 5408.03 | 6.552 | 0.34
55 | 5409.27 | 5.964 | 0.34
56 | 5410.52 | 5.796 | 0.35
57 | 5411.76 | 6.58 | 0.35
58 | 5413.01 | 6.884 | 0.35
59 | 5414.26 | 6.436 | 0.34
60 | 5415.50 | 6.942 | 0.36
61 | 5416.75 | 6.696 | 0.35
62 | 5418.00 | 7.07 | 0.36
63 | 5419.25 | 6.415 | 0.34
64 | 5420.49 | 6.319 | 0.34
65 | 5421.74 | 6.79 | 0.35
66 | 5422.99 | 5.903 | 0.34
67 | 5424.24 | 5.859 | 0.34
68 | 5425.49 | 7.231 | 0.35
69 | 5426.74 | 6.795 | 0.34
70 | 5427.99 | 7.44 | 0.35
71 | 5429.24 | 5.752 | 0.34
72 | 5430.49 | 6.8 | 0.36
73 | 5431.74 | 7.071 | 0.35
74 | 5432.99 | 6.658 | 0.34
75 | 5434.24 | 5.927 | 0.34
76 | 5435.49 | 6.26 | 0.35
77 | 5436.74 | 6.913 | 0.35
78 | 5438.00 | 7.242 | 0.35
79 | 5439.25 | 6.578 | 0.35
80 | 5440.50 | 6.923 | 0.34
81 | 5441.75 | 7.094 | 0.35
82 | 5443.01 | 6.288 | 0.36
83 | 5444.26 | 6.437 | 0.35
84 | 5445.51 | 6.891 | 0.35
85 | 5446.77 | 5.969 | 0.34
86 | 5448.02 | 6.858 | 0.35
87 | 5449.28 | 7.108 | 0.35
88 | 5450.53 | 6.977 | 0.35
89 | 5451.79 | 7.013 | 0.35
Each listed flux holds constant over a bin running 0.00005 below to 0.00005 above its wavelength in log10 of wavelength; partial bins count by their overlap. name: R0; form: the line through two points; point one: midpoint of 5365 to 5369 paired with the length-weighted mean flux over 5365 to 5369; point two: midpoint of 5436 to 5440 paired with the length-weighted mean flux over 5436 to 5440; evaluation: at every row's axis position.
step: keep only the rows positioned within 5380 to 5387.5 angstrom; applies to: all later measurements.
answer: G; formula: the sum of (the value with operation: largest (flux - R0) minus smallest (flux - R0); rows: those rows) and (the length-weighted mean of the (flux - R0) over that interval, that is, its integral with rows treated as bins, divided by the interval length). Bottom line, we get 0.9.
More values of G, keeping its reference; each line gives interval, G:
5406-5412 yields 1.3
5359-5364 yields 0.7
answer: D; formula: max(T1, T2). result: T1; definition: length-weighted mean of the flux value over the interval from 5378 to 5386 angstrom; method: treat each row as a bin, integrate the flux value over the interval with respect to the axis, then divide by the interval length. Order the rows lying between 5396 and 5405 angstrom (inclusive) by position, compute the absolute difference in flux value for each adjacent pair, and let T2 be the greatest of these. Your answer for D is 6.52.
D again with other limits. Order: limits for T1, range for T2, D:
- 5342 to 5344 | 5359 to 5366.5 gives 6.92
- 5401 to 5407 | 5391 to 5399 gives 6.50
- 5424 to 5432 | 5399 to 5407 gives 6.73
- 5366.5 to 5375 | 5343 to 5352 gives 6.44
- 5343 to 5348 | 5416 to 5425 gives 6.45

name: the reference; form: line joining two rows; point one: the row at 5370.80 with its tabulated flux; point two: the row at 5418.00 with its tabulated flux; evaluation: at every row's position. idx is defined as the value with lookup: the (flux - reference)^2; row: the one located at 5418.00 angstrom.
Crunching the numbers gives 0.00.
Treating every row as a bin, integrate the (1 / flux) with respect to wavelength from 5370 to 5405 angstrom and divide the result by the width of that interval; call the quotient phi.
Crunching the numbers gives 0.155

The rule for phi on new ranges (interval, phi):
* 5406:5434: 0.153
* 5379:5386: 0.157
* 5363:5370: 0.152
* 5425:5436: 0.151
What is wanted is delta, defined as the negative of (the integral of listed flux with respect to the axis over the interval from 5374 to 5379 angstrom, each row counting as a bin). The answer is -34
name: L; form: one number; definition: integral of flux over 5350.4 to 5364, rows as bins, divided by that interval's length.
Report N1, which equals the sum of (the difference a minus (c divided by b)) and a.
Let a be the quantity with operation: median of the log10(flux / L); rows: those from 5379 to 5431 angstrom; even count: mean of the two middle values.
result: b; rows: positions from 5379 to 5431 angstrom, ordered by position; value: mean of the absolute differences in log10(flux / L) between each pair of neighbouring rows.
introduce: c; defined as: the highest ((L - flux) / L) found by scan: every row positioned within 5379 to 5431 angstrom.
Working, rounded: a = -0.027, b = 0.0329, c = 0.161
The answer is -4.9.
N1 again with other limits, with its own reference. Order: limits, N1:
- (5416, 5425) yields -5.3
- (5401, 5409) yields -3.1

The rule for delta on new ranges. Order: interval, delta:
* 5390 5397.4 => -46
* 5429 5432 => -20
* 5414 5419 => -34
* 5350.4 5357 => -45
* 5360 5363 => -20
